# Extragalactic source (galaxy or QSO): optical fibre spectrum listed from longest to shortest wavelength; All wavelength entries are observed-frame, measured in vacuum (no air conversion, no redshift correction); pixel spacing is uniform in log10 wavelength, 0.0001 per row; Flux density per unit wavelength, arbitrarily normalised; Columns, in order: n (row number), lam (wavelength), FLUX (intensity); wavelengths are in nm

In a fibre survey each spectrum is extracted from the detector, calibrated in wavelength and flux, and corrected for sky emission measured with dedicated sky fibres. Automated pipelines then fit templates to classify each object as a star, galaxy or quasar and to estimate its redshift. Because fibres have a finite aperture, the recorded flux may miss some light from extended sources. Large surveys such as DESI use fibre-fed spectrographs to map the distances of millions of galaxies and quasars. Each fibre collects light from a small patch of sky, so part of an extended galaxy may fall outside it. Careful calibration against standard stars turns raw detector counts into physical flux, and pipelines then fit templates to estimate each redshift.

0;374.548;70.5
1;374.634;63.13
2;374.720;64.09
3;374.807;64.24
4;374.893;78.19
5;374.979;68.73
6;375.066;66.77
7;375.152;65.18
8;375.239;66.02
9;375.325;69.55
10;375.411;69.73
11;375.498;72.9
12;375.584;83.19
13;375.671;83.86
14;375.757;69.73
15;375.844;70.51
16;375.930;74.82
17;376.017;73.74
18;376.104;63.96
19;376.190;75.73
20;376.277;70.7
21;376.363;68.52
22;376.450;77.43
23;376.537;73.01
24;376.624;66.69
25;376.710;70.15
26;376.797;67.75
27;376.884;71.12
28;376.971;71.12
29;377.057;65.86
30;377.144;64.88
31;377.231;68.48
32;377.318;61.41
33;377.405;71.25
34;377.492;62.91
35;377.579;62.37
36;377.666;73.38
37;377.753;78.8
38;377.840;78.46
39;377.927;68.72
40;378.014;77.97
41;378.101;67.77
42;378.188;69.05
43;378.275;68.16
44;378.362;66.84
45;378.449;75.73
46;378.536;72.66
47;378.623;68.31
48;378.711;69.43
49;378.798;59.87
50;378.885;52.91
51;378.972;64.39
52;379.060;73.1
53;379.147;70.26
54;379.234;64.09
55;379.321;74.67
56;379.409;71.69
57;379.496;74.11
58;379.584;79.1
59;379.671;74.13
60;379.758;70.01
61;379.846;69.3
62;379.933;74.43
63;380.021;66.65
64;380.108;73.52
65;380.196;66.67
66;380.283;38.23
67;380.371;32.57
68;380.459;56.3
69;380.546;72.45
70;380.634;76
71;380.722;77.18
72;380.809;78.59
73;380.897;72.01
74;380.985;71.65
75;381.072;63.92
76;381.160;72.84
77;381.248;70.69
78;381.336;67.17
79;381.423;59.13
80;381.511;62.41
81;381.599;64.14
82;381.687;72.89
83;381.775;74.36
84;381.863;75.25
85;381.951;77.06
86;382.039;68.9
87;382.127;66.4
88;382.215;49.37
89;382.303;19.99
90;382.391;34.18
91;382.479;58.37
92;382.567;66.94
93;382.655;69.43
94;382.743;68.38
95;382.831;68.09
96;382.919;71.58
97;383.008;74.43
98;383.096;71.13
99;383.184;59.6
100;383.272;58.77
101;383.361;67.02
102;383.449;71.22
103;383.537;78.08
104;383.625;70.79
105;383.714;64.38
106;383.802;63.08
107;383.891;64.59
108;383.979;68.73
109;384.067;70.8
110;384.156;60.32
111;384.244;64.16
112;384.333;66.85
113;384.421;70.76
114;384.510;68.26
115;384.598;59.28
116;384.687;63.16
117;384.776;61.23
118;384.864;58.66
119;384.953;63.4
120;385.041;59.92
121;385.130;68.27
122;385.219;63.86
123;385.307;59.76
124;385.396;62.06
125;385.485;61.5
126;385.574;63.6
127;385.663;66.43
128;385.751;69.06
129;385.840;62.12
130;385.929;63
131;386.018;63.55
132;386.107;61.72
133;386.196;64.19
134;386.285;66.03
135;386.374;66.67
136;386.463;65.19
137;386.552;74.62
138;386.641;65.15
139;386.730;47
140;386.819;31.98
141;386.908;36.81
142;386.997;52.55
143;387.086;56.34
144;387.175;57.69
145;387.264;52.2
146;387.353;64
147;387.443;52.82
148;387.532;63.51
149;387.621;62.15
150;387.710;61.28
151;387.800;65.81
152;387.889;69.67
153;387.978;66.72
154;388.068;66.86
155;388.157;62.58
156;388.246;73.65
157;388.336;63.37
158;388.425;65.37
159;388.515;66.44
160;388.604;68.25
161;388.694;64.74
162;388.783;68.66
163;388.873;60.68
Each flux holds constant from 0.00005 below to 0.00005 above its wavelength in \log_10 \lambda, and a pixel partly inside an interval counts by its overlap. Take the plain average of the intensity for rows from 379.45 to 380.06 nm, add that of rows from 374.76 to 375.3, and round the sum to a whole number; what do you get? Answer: 141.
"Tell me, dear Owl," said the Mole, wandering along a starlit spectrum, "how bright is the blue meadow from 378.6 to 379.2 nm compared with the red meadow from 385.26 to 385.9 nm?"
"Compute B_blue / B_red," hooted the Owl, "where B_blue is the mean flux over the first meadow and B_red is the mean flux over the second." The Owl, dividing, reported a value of 1.03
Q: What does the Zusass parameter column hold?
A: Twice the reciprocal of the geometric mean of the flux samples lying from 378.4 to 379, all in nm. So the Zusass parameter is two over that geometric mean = 0.030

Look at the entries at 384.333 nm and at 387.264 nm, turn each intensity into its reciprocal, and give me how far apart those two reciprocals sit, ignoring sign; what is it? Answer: 0.0042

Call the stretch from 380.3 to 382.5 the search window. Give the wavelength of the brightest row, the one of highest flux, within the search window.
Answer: 380.809 nm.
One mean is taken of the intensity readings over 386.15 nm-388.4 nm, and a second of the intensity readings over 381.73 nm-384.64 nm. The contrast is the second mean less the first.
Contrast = 4.5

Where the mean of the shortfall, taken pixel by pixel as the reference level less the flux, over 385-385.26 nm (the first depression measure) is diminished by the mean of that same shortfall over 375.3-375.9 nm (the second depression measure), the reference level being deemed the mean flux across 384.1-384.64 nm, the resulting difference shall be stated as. 10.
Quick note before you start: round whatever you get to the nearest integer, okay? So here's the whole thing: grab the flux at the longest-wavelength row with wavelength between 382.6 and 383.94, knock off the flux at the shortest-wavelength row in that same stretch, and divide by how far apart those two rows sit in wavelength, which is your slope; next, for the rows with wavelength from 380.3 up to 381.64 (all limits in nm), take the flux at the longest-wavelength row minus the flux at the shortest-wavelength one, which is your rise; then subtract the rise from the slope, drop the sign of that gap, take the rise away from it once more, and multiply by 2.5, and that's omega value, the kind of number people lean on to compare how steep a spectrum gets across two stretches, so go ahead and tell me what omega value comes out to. 10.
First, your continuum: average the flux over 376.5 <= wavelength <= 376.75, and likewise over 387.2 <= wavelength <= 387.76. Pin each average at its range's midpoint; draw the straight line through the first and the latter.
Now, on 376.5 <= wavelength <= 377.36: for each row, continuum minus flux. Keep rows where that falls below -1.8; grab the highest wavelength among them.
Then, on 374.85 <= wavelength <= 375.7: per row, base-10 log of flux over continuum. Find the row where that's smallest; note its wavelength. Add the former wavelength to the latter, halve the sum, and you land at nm 375.84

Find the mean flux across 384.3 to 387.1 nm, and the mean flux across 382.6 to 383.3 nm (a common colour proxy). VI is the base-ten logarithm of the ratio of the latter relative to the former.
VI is 0.04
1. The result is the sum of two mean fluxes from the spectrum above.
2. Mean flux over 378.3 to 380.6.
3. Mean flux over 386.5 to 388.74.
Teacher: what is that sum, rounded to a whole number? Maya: 127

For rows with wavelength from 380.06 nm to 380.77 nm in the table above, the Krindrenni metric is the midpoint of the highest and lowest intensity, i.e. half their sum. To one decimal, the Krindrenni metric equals 54.9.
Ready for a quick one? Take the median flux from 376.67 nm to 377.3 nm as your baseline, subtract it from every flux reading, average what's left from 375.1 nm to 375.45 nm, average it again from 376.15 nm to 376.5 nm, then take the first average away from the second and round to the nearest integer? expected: 5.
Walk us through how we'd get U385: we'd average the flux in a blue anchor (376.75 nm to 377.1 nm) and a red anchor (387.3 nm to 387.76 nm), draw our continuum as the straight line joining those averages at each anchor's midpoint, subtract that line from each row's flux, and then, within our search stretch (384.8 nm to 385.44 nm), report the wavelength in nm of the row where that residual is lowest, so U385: 384.864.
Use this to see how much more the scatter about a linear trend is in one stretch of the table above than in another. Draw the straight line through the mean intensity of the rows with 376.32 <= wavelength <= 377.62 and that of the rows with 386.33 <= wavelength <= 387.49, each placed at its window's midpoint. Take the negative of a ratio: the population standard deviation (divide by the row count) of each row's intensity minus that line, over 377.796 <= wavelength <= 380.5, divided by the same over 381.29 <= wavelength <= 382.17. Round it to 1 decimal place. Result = -1.7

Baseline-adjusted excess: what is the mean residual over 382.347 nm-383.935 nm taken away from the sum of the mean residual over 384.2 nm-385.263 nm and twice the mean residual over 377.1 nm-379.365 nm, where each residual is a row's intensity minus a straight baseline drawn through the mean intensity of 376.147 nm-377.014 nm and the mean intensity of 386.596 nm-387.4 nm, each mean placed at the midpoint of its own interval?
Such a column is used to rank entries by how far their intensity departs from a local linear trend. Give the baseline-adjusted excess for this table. 2.6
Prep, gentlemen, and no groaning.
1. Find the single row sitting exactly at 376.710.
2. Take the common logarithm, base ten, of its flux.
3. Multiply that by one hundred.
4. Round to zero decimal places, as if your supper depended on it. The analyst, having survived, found 185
